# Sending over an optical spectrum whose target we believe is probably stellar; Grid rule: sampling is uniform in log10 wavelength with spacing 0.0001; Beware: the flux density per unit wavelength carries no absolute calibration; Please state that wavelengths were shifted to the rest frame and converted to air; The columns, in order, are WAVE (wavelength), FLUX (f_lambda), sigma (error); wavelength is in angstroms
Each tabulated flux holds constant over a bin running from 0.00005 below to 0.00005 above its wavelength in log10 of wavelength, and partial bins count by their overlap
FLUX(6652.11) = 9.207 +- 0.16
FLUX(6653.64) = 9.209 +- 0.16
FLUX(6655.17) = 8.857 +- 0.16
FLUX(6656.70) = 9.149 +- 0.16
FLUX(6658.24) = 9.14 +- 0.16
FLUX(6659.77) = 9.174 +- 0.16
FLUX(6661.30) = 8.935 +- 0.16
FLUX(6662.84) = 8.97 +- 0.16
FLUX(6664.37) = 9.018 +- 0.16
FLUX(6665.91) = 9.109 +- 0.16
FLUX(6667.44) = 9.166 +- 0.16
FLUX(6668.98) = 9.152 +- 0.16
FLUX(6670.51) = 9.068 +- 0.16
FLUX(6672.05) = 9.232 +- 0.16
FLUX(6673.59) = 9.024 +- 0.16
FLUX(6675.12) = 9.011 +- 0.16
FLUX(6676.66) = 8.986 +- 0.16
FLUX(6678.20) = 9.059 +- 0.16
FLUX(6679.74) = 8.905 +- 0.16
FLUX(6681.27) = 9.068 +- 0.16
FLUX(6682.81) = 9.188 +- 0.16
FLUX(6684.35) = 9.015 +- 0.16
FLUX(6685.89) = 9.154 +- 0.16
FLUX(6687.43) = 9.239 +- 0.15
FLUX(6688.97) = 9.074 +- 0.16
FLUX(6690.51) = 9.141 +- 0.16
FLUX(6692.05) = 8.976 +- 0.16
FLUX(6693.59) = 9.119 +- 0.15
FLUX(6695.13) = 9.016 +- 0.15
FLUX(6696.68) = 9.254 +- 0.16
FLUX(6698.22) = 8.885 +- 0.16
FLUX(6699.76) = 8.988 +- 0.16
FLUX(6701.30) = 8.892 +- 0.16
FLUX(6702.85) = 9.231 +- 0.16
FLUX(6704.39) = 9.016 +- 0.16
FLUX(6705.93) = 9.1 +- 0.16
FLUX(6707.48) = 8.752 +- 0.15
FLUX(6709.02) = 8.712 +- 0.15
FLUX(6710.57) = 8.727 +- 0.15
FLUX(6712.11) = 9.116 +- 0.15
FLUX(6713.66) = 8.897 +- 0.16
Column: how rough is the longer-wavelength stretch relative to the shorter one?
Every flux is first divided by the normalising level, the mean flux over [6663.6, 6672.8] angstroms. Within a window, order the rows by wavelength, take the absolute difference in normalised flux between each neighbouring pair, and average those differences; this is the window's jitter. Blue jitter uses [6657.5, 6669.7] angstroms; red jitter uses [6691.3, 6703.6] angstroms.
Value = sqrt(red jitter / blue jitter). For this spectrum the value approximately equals 1.6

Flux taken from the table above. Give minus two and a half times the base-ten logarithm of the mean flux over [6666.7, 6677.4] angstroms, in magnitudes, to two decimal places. -2.40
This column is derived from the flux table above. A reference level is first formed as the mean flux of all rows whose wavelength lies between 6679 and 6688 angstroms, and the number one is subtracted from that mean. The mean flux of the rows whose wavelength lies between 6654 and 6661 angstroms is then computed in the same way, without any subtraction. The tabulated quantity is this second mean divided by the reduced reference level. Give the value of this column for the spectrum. 1.12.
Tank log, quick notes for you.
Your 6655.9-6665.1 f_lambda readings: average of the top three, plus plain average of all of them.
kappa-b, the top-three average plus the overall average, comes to 18.2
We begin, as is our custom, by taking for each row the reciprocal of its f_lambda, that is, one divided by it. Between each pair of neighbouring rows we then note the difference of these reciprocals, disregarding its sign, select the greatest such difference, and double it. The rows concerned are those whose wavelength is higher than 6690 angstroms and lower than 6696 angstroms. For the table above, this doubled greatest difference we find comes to 0.004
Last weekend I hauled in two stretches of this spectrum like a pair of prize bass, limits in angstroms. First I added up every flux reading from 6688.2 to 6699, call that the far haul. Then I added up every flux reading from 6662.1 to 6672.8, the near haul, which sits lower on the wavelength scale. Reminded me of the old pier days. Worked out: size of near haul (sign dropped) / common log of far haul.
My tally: 35.3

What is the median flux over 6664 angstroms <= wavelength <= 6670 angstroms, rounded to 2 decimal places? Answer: 9.13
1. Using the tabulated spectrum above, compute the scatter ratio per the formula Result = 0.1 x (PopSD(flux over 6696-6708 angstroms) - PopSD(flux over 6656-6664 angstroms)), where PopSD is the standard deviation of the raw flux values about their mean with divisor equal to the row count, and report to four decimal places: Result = 0.0063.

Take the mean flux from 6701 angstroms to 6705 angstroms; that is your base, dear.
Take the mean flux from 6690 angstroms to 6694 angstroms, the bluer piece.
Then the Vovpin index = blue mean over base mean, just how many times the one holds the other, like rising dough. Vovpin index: 1.00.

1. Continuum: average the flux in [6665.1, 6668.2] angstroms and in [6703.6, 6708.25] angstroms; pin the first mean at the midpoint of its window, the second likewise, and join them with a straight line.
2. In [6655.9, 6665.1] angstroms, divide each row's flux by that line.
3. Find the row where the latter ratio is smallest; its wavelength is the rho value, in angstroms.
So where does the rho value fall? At 6661.30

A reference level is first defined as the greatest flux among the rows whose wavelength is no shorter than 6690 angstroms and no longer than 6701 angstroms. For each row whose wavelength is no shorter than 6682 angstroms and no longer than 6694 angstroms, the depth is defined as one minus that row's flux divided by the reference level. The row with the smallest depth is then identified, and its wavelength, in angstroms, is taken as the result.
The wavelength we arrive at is 6687.43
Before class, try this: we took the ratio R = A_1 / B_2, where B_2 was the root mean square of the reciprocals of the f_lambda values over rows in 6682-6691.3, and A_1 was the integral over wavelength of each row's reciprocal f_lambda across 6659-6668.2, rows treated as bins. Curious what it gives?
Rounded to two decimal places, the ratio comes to 9.28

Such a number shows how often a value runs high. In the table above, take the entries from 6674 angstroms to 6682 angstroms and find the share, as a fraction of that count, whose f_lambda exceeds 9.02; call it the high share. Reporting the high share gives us 0.40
